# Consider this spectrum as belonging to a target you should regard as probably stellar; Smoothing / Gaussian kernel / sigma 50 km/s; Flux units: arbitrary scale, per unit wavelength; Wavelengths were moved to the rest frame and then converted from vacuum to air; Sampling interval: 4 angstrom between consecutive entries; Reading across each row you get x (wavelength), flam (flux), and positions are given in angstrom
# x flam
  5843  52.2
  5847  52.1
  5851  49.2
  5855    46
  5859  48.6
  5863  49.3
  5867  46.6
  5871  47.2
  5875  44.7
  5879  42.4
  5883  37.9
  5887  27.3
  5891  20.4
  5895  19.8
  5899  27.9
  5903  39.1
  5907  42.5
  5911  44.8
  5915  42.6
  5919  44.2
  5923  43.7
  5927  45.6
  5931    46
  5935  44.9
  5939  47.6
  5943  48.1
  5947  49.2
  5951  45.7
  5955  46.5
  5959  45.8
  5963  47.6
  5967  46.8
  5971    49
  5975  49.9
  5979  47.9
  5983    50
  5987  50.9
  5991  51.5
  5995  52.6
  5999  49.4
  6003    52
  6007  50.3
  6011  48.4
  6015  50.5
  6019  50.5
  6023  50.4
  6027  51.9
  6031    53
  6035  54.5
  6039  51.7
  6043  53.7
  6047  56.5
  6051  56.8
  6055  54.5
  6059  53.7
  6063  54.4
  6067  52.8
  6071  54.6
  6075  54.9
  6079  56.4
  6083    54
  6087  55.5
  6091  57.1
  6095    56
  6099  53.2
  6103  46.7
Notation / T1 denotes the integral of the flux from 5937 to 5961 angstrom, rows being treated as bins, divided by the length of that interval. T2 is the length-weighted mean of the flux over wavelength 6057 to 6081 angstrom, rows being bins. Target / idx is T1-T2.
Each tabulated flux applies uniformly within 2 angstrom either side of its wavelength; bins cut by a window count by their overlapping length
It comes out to -7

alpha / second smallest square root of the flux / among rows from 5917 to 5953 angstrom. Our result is 6.6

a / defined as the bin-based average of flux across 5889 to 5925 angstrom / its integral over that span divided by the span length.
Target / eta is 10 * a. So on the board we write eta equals 361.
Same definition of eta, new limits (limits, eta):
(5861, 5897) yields 373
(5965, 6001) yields 498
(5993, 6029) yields 507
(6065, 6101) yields 549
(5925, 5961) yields 466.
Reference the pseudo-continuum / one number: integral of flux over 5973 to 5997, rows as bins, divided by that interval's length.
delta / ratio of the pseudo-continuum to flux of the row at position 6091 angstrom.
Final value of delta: 0.88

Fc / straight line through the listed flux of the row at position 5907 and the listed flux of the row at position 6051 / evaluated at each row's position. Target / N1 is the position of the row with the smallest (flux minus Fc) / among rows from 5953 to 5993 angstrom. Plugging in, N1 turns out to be 5959 angstrom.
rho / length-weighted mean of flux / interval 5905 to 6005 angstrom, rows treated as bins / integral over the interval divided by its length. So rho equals 47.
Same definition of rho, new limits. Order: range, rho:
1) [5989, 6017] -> 51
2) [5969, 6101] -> 53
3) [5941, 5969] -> 47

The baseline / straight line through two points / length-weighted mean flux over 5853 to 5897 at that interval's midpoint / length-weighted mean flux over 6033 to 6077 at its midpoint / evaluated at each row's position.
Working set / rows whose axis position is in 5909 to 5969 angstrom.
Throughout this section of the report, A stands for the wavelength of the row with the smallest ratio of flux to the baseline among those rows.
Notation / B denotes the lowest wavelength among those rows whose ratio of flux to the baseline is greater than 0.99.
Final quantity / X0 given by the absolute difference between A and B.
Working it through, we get 48 angstrom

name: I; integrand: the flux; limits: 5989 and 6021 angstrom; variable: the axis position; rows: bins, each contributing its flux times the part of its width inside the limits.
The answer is 1621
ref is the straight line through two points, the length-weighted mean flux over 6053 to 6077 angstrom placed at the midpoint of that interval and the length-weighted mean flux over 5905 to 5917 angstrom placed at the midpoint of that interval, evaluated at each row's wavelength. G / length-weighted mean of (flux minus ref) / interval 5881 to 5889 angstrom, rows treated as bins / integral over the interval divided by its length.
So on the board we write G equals -8.87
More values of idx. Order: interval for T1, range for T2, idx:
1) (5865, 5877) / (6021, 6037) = -6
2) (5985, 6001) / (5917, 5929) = 7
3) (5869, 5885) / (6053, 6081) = -11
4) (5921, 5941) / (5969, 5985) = -4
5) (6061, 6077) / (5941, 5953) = 7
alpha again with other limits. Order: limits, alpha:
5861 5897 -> 4.5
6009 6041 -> 7.1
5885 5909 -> 4.5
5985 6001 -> 7.1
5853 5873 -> 6.8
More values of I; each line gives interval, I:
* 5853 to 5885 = 1451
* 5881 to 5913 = 1039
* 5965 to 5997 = 1594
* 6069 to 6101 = 1767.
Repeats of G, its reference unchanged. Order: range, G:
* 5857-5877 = 7.08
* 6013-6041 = 0.31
